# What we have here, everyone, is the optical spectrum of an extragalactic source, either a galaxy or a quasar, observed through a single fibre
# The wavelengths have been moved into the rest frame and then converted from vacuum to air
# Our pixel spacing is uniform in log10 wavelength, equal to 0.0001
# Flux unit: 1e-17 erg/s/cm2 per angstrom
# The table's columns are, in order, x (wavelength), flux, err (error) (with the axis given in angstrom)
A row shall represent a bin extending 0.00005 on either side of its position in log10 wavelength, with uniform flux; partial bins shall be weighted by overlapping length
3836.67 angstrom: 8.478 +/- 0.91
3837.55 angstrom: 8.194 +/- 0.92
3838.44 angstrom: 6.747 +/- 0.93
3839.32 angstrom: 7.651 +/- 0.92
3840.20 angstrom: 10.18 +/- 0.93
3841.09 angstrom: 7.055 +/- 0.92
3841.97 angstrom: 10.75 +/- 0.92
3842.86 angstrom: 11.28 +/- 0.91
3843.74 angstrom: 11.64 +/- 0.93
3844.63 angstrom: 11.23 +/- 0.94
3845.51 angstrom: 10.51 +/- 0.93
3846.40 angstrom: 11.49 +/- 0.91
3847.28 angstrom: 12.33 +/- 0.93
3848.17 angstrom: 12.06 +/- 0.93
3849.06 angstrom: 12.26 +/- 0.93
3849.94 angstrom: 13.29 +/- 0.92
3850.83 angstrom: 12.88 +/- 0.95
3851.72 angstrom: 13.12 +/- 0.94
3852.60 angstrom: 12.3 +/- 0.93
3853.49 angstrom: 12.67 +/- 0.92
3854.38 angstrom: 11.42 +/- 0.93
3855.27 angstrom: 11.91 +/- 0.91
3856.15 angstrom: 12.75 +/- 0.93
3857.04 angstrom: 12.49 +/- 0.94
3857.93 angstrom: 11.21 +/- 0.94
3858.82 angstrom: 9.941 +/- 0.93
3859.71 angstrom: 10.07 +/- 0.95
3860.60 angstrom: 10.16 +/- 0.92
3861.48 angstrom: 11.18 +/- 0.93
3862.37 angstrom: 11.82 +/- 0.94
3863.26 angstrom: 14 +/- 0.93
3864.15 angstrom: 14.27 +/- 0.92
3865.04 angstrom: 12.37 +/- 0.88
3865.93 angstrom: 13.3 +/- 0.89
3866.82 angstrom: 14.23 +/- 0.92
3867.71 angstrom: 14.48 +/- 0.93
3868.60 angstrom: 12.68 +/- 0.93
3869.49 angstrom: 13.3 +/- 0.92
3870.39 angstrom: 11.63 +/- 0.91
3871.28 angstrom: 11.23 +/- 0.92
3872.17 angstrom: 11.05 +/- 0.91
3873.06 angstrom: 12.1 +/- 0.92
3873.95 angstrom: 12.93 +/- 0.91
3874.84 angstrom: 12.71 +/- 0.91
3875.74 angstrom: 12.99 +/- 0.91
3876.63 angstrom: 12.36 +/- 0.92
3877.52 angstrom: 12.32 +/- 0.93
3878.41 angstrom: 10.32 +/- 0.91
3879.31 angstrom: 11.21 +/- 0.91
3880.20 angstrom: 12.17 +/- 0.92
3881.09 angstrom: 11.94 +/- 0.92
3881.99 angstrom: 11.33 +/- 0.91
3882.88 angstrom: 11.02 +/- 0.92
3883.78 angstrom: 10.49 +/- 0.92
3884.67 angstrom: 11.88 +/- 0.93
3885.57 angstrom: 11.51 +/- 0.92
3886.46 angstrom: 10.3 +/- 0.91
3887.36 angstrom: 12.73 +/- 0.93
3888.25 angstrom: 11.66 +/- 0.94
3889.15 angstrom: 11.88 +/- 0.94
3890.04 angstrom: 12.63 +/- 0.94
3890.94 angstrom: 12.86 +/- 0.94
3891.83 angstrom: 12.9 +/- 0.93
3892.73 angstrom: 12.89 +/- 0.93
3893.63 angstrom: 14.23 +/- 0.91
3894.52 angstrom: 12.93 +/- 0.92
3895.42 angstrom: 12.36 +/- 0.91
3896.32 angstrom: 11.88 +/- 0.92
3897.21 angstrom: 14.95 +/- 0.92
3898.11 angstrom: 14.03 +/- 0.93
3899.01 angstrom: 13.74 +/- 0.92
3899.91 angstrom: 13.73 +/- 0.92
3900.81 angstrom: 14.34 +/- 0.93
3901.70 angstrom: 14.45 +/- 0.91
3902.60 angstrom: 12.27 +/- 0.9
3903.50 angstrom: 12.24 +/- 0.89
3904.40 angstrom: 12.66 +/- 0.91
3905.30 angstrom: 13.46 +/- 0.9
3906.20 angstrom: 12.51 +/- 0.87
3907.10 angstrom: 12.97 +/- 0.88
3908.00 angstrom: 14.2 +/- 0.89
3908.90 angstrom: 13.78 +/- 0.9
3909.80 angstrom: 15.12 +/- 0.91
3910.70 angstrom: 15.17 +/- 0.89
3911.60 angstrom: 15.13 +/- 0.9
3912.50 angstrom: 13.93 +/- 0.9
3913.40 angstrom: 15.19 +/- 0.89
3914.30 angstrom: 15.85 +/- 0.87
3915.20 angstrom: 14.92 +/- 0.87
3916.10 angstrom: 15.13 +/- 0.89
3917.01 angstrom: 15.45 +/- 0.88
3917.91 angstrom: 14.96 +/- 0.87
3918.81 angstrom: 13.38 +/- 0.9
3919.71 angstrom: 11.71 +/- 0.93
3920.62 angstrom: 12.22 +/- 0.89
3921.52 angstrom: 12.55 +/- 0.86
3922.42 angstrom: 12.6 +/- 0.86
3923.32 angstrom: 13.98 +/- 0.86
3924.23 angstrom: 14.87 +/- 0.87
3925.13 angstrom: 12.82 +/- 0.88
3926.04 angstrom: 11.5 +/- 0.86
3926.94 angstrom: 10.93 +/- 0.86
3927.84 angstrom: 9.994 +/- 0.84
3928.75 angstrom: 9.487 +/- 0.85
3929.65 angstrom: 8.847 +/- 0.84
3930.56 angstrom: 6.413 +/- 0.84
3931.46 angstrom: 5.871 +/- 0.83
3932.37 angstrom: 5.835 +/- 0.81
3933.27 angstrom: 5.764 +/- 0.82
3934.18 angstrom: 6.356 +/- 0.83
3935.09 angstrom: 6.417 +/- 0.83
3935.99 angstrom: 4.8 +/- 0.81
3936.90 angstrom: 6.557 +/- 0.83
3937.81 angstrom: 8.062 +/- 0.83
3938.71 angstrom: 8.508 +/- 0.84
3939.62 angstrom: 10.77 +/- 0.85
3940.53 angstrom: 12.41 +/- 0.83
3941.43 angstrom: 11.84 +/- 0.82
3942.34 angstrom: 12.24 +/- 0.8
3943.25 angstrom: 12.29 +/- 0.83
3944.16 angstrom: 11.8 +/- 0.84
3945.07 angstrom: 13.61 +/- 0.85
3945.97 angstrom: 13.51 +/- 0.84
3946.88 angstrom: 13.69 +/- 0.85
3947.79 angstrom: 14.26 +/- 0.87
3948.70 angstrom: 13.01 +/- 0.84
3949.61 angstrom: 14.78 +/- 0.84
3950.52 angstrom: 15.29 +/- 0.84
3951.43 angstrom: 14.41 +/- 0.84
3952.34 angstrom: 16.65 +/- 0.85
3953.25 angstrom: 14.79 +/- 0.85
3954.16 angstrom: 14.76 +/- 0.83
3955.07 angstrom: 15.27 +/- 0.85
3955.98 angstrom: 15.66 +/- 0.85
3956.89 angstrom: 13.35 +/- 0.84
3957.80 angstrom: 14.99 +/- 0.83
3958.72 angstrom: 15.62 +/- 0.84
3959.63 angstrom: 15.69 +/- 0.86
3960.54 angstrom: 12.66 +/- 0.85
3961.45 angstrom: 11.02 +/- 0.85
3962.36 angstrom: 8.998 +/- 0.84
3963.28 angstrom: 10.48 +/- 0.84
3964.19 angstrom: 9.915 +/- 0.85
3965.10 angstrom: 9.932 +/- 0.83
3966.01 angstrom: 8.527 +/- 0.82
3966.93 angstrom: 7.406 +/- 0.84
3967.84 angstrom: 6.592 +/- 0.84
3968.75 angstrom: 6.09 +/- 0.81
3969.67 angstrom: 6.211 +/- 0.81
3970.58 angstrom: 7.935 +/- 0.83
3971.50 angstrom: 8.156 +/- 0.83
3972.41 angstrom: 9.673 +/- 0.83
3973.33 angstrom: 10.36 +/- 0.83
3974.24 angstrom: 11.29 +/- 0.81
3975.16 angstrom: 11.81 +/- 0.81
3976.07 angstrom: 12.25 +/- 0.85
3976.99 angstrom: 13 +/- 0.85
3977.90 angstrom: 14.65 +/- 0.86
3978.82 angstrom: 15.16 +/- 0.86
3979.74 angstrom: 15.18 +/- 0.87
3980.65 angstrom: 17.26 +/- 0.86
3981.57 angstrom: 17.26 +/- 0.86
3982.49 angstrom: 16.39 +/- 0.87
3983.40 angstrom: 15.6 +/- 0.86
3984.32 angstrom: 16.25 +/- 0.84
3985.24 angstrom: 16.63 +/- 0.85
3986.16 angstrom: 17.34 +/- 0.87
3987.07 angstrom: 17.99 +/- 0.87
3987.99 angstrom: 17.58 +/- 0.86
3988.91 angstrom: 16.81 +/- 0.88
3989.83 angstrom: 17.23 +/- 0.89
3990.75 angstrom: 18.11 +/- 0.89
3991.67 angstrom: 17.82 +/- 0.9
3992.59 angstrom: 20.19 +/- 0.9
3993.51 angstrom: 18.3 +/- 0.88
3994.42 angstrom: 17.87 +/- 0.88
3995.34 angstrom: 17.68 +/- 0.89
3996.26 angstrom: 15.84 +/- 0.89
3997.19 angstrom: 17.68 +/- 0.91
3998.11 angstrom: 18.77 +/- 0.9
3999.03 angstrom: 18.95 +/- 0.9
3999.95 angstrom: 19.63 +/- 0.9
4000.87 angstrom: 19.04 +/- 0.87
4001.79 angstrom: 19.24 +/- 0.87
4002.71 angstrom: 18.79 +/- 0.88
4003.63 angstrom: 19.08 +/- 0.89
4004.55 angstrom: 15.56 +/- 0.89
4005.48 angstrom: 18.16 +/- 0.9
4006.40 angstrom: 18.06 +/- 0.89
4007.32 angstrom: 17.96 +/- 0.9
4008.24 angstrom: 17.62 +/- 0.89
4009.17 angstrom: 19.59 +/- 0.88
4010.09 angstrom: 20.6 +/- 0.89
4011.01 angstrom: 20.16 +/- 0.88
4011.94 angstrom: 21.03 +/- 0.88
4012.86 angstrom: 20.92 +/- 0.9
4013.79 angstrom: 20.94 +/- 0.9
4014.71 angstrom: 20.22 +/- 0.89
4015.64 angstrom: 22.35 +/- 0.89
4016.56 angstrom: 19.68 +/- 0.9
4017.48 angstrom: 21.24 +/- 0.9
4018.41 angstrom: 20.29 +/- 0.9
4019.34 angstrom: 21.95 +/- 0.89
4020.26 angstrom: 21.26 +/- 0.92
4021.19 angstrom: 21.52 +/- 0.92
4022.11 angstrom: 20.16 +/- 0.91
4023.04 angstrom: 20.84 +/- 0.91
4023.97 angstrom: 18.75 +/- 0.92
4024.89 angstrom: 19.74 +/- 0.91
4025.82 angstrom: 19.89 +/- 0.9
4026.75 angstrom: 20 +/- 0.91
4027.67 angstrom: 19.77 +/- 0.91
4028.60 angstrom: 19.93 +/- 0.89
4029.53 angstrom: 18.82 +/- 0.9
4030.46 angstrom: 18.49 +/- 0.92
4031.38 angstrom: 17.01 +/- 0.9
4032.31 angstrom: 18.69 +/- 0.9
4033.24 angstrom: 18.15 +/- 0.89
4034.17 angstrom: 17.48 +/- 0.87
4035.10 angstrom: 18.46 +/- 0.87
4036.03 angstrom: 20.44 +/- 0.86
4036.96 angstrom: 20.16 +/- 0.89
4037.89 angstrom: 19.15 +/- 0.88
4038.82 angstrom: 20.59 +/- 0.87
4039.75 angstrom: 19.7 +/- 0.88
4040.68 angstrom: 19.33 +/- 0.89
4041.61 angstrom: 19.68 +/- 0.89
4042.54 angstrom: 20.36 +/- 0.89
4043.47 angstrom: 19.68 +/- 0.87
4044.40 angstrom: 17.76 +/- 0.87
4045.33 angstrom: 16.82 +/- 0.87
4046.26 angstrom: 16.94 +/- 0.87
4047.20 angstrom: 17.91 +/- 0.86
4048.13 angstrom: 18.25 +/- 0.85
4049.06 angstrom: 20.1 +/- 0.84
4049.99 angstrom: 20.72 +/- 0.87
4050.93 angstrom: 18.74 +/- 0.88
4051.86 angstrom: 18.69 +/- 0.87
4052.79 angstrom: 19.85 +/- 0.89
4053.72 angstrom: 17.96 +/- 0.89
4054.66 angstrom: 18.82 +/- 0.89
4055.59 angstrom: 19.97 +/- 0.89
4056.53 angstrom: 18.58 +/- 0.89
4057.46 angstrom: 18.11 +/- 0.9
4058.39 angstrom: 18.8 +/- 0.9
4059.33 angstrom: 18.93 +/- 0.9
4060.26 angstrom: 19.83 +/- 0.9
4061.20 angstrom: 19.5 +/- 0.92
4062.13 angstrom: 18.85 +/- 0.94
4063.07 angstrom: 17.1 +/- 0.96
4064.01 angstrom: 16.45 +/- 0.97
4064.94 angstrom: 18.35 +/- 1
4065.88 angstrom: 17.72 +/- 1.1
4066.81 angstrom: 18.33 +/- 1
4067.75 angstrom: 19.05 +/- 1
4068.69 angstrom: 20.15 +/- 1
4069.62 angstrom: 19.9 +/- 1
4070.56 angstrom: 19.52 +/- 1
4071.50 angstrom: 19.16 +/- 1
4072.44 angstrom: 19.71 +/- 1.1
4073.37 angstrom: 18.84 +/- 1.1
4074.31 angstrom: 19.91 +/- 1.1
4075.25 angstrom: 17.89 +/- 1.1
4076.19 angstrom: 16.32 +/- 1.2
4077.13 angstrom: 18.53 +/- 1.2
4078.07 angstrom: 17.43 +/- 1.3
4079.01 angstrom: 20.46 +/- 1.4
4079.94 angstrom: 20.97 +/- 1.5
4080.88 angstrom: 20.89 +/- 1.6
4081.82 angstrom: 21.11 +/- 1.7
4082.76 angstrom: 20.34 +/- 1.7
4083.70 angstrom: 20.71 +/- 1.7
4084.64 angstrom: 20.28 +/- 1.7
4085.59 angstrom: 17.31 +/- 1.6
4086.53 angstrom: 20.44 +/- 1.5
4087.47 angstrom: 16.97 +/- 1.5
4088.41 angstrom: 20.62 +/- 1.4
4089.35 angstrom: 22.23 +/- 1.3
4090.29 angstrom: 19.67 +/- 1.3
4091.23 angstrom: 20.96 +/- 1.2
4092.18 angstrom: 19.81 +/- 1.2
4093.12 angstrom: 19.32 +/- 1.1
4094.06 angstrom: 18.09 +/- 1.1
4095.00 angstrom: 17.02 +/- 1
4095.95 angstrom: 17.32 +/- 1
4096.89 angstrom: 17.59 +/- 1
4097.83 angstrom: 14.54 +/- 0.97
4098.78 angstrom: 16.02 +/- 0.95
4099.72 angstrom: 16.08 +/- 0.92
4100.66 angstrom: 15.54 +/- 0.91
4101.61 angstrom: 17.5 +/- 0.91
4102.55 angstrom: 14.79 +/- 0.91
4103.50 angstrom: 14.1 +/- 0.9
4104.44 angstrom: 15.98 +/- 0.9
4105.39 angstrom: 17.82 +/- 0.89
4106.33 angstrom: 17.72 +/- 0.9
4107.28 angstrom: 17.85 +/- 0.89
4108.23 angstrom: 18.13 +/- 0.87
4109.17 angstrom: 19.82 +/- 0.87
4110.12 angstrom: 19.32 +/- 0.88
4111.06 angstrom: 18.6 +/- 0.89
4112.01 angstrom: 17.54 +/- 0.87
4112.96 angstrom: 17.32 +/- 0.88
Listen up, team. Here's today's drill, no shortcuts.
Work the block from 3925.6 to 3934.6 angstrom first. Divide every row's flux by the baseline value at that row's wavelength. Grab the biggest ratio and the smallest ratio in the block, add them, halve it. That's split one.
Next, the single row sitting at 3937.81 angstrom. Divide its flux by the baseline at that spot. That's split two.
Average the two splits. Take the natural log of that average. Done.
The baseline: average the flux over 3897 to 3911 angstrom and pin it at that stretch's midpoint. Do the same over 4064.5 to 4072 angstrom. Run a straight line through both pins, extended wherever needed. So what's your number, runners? -0.56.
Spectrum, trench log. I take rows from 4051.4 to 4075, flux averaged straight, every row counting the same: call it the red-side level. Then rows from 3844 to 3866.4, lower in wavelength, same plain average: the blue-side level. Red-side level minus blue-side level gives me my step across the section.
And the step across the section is 7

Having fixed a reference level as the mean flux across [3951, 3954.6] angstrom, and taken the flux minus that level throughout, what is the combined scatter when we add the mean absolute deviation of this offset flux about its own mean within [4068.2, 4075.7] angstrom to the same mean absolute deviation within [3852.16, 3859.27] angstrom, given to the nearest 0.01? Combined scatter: 1.30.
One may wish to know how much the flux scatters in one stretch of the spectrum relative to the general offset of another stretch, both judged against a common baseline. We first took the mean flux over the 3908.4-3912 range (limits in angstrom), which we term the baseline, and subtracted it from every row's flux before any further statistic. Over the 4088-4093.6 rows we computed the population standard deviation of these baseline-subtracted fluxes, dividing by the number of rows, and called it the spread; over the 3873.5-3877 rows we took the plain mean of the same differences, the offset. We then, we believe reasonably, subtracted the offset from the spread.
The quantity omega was 3.0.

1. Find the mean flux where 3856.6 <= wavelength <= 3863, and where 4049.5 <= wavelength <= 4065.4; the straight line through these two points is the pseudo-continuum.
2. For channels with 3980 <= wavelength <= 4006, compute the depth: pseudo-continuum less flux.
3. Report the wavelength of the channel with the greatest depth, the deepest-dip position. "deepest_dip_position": 4004.55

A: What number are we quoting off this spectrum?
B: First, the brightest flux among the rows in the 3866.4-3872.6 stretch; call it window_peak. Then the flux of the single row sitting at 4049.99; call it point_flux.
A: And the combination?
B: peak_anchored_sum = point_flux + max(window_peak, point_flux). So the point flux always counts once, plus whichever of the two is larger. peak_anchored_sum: 41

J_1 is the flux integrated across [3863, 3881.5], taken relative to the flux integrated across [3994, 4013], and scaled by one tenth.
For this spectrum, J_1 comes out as 0.065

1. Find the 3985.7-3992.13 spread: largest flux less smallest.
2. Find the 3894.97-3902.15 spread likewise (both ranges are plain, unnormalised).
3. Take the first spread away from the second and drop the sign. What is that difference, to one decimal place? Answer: 1.8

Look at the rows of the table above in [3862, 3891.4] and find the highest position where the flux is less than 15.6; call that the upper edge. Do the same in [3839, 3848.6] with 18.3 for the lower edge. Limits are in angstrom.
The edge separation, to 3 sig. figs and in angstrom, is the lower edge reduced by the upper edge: -42.8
